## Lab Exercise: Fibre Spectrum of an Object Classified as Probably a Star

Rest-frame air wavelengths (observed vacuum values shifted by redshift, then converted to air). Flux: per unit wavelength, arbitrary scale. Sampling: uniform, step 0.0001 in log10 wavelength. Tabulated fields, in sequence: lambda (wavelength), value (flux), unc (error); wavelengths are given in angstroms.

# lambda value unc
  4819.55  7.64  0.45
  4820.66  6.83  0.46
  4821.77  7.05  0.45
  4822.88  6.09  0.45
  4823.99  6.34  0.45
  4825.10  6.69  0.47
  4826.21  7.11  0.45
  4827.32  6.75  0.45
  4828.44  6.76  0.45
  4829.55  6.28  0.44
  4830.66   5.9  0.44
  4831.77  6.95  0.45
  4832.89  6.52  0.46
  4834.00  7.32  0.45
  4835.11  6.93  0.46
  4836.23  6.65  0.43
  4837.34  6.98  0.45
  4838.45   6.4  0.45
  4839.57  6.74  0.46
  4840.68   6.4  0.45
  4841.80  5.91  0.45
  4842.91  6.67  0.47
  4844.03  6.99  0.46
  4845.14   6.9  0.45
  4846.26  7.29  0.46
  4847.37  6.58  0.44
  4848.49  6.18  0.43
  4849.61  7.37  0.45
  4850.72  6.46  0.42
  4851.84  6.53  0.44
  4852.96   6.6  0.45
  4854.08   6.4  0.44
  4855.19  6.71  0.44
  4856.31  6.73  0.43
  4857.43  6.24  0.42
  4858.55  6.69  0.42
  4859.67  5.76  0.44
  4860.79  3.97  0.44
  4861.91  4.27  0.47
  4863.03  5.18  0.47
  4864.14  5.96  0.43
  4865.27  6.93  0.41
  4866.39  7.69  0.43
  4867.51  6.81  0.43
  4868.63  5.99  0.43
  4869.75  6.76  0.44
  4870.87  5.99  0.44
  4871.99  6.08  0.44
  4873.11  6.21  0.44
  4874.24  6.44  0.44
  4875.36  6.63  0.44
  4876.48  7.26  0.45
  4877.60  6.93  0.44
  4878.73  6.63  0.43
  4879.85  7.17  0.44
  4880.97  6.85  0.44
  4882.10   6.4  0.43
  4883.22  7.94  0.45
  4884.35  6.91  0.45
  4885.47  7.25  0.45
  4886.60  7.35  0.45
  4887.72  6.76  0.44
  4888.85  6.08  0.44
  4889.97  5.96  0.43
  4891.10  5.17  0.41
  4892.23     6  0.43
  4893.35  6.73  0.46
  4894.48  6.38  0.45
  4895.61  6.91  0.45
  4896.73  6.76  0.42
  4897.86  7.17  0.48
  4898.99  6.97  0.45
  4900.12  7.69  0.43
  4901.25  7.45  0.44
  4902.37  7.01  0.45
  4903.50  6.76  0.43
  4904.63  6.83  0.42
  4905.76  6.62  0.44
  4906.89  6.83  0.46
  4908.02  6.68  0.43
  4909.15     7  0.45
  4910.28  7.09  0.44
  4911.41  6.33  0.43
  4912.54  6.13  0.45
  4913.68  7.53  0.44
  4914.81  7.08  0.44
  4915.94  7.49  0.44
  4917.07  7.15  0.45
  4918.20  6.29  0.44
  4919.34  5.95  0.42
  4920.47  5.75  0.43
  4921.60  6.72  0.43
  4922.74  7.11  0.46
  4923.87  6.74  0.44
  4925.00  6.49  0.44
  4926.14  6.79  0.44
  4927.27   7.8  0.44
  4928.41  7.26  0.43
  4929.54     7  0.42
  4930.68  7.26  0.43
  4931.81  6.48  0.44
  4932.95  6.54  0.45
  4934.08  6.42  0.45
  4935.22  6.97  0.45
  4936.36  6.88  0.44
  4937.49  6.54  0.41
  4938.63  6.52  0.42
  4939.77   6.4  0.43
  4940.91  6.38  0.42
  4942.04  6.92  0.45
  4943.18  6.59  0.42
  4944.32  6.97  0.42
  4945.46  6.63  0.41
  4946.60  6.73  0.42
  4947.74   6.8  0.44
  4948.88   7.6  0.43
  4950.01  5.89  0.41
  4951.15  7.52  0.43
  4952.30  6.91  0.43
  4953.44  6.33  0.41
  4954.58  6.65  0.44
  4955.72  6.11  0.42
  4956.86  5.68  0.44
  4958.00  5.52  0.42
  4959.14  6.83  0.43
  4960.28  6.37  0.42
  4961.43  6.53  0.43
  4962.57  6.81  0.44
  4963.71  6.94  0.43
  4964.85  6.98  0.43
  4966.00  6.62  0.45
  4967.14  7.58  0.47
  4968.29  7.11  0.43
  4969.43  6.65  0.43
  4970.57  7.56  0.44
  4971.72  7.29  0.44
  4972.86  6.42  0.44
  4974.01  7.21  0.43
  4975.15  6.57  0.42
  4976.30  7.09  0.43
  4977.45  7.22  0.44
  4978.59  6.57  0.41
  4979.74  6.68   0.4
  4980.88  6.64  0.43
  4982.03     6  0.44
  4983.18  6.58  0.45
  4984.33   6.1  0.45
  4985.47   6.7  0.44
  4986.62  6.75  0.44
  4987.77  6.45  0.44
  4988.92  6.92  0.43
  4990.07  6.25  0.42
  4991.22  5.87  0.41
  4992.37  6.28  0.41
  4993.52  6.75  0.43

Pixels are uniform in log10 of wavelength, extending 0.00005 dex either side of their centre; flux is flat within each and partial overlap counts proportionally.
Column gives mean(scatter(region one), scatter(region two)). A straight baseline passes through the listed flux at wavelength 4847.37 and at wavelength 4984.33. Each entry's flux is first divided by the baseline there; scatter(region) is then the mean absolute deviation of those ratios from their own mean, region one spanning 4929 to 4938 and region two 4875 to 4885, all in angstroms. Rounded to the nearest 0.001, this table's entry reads 0.046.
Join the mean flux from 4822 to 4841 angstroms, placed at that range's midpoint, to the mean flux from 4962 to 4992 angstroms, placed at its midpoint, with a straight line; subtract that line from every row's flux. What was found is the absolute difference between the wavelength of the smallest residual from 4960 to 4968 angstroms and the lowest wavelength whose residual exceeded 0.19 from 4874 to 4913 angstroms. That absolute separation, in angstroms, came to 83.8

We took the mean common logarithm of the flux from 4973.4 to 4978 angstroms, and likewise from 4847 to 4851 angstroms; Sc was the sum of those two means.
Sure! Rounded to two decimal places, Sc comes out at 1.67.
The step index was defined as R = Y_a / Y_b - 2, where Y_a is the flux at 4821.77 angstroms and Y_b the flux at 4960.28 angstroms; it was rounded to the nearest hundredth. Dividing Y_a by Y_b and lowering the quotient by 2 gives -0.89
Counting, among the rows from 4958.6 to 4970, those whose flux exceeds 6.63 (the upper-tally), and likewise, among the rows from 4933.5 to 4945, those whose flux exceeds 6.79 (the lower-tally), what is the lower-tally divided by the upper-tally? 0.57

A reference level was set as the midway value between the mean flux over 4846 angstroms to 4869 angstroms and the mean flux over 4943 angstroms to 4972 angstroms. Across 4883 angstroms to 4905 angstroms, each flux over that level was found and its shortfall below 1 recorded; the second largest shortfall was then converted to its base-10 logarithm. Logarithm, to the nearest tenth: -1.1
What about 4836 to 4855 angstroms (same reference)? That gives -1.3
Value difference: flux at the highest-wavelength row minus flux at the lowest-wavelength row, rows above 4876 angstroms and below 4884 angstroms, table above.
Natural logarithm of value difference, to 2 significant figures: -0.39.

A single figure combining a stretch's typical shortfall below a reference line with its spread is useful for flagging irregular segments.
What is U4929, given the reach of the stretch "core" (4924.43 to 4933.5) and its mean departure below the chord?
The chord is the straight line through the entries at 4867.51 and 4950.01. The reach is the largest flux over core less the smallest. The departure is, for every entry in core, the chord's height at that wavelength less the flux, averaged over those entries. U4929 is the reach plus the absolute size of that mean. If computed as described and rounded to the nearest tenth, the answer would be 2.1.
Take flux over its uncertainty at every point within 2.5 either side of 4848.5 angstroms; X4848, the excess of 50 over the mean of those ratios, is 34.6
